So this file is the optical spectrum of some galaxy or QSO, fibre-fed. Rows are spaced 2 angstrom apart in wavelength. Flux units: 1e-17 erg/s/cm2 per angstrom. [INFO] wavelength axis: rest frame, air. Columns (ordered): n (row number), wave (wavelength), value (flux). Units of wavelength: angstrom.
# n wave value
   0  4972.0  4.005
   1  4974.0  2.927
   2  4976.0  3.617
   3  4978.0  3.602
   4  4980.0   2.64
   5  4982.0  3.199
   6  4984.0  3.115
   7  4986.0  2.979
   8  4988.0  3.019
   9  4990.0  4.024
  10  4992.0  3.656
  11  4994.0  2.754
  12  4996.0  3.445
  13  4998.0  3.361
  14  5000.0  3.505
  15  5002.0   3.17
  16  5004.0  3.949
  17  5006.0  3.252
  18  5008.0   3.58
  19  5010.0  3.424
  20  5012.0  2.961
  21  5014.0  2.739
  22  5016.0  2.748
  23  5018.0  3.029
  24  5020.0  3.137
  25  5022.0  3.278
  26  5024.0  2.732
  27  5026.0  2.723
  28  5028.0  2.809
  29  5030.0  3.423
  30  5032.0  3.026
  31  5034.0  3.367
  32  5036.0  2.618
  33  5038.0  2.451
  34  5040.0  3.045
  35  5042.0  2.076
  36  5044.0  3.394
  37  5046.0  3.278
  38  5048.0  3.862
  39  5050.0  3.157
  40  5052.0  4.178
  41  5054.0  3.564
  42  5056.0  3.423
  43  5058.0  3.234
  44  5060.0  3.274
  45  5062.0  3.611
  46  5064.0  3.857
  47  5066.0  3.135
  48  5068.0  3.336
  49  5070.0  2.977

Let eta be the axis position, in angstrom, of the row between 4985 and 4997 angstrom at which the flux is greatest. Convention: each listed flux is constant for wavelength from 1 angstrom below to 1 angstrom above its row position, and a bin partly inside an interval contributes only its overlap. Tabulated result 4990.0 angstrom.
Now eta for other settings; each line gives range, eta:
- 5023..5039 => 5030.0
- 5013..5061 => 5052.0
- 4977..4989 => 4978.0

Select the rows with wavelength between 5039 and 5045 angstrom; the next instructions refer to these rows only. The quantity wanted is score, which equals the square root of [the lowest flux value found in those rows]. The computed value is 1.44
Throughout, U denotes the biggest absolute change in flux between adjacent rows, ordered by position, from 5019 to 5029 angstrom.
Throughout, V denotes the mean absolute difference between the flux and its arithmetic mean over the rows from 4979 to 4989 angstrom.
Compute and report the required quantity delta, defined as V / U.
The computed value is 0.27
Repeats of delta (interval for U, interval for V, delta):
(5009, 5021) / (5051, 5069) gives 0.56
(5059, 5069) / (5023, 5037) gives 0.37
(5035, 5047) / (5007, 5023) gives 0.18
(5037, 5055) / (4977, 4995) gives 0.27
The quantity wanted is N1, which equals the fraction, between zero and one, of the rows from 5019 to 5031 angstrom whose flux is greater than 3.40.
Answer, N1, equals 0.2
